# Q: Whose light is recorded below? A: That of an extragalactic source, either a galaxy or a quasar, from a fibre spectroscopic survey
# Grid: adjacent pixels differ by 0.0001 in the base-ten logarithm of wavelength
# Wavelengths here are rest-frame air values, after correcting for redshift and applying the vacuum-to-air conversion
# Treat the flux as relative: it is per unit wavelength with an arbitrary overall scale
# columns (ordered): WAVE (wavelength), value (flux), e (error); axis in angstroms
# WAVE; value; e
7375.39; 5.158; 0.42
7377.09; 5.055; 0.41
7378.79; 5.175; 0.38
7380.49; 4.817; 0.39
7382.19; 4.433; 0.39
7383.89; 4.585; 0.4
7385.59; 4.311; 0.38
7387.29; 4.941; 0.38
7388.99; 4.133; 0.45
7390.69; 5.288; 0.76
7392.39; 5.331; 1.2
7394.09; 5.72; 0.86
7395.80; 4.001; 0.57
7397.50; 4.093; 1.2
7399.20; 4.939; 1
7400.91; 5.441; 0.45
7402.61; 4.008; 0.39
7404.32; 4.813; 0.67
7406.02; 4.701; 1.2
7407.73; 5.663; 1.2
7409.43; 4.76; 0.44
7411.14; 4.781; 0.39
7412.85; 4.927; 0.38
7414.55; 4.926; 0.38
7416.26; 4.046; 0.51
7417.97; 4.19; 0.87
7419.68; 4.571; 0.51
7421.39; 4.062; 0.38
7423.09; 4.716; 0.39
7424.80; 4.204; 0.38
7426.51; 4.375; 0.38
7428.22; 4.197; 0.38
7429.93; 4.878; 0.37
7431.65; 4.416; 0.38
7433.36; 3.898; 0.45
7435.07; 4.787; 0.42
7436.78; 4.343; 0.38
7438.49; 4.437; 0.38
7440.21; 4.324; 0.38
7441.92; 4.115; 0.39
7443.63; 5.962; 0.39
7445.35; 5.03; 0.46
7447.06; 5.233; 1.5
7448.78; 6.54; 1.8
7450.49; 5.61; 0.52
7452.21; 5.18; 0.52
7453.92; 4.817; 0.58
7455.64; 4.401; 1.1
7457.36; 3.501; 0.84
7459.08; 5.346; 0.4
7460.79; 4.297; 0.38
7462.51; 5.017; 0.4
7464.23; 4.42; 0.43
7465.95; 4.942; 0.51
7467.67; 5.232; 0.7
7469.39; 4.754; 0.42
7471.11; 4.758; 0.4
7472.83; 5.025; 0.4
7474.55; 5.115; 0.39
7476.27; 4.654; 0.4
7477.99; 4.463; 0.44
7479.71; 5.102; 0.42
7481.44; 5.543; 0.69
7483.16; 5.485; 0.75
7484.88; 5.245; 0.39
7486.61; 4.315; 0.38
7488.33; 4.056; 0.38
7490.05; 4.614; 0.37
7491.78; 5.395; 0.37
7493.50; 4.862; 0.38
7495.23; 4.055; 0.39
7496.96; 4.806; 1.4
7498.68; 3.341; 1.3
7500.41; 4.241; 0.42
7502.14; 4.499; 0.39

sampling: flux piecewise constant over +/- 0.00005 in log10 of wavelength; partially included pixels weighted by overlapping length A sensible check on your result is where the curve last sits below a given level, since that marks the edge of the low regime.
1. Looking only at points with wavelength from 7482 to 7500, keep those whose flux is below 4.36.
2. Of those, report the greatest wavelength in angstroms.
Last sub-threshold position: 7498.68 angstroms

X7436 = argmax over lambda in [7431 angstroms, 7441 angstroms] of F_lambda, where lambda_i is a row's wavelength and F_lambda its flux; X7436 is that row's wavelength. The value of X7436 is 7435.07 angstroms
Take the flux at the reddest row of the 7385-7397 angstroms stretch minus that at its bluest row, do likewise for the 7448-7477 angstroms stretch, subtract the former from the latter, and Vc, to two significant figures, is -1.6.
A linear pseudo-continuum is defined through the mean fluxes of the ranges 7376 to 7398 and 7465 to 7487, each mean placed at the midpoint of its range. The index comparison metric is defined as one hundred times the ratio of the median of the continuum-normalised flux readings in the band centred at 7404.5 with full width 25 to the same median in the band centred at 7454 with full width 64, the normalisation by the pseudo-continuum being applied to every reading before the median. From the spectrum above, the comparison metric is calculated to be 102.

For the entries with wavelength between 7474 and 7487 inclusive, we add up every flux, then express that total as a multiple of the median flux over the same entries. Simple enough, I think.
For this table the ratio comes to 7.81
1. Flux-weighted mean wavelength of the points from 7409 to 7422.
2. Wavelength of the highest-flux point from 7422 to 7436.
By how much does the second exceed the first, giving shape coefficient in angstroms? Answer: 14.7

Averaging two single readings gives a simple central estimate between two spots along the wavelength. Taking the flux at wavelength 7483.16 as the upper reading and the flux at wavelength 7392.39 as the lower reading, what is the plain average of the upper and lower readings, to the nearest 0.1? 5.4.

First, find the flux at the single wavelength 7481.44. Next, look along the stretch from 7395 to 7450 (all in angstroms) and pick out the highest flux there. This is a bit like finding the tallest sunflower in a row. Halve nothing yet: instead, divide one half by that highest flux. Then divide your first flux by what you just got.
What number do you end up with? 73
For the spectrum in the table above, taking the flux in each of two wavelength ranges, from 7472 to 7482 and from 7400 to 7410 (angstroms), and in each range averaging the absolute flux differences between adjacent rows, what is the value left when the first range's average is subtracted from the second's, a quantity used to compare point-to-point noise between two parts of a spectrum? 0.48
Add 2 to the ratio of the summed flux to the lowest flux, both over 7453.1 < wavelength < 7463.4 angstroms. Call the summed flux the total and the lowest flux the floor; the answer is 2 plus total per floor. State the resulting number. 9.82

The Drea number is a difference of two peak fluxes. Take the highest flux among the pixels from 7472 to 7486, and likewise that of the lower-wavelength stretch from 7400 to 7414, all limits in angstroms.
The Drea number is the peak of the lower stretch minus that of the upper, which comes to 0.1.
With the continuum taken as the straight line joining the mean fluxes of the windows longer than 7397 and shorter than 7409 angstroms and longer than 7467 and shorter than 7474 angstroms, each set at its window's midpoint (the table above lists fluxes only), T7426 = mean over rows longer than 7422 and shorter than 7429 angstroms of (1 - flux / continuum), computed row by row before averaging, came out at 0.10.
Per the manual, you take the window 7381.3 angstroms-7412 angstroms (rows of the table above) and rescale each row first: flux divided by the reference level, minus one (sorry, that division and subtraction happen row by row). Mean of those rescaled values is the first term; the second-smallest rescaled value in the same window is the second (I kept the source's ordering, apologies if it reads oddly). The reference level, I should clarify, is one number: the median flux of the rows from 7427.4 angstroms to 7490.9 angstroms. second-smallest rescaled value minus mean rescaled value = -0.16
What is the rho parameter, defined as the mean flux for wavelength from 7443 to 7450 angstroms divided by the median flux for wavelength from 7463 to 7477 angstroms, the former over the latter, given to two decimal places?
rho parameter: 1.17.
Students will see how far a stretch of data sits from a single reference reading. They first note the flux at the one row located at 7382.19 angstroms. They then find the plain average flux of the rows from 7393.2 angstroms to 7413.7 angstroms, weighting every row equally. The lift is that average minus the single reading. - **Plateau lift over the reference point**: 0.39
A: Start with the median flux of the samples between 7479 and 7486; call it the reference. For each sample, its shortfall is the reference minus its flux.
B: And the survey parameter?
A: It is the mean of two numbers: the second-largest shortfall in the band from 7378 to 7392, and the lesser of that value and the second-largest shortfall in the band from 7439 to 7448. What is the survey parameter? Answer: 1.0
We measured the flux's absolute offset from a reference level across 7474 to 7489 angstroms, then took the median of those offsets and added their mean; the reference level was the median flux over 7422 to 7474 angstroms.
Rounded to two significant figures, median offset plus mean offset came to 0.91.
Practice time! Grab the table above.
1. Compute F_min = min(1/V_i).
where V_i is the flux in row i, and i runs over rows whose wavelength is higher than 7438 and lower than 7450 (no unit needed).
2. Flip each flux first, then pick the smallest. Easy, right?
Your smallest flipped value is 0.15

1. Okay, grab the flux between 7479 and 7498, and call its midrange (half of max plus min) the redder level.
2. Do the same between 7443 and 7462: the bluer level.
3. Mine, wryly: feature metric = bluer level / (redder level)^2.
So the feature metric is 0.218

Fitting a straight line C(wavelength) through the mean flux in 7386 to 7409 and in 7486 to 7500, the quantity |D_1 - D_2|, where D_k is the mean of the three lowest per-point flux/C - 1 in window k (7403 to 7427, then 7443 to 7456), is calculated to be 0.17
